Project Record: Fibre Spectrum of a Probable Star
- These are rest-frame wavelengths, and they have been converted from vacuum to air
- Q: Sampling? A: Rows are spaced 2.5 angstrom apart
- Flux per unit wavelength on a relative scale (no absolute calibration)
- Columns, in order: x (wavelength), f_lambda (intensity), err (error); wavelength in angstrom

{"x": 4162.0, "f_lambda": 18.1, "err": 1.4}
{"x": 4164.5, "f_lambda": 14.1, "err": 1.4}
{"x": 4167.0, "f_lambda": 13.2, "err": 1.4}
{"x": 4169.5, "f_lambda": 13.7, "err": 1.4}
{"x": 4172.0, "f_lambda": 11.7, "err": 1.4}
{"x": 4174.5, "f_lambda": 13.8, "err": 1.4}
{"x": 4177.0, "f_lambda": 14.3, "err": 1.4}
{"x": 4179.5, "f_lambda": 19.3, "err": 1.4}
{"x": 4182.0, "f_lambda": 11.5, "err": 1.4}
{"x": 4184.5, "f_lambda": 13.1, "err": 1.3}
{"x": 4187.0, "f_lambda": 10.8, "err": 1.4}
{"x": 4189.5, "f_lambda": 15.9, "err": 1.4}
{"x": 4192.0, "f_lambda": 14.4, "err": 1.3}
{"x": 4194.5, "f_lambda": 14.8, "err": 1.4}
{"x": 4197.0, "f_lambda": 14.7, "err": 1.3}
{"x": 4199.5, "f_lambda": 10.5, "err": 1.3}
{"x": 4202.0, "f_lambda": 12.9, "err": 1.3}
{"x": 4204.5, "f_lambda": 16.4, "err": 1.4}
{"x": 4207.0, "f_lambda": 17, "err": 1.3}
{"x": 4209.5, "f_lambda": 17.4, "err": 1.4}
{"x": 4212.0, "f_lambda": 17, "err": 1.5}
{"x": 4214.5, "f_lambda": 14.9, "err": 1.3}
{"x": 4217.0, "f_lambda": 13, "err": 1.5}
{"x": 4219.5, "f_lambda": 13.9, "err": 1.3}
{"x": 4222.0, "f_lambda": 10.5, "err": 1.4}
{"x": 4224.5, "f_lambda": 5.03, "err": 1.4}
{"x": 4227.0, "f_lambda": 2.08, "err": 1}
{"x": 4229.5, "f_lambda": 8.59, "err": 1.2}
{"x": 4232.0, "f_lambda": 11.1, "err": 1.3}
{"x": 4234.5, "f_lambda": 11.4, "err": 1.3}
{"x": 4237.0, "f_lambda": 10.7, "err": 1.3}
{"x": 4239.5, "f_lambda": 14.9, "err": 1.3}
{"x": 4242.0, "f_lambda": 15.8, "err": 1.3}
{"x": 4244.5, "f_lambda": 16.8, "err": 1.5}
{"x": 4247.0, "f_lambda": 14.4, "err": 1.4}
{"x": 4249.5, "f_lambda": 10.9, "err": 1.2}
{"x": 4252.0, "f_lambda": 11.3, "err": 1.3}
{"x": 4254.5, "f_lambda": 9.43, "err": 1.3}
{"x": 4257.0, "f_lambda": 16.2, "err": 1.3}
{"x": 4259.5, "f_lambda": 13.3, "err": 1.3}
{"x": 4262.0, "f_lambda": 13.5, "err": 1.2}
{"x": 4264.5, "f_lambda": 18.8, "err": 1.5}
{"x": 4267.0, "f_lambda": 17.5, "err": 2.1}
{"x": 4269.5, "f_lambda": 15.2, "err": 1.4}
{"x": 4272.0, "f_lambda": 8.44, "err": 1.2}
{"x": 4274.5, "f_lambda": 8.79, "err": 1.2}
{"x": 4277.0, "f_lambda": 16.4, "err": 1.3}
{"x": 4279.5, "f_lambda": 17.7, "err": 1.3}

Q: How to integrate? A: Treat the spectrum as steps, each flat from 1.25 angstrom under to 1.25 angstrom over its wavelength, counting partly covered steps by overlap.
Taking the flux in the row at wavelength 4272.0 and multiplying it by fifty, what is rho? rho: 422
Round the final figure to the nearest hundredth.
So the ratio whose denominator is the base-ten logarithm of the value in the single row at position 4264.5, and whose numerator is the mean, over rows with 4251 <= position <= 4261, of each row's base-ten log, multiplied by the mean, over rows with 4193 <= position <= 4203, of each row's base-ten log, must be 0.96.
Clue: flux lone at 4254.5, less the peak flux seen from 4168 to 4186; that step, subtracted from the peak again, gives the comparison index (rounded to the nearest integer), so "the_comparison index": 29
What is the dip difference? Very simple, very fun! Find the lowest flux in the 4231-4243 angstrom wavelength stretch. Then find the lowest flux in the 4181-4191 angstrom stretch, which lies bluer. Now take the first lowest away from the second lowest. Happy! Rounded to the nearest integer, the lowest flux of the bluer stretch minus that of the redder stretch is 0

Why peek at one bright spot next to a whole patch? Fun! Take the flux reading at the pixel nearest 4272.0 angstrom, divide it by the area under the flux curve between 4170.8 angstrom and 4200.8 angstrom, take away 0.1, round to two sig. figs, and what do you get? -0.080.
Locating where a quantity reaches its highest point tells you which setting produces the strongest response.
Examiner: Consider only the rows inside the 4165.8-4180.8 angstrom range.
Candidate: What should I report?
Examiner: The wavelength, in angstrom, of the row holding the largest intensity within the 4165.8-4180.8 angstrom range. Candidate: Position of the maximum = 4179.5 angstrom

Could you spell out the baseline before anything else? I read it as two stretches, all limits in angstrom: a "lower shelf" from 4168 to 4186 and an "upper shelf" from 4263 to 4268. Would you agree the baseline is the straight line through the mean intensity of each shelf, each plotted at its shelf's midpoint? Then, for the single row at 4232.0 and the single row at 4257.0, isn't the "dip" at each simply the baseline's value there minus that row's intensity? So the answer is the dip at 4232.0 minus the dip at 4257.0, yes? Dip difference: 3.9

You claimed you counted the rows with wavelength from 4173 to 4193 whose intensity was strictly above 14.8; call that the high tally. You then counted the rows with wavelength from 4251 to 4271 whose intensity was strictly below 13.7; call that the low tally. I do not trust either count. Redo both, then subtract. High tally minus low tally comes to -2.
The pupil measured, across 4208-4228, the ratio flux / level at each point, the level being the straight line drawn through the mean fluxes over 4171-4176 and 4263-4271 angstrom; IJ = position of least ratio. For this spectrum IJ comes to 4227.0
